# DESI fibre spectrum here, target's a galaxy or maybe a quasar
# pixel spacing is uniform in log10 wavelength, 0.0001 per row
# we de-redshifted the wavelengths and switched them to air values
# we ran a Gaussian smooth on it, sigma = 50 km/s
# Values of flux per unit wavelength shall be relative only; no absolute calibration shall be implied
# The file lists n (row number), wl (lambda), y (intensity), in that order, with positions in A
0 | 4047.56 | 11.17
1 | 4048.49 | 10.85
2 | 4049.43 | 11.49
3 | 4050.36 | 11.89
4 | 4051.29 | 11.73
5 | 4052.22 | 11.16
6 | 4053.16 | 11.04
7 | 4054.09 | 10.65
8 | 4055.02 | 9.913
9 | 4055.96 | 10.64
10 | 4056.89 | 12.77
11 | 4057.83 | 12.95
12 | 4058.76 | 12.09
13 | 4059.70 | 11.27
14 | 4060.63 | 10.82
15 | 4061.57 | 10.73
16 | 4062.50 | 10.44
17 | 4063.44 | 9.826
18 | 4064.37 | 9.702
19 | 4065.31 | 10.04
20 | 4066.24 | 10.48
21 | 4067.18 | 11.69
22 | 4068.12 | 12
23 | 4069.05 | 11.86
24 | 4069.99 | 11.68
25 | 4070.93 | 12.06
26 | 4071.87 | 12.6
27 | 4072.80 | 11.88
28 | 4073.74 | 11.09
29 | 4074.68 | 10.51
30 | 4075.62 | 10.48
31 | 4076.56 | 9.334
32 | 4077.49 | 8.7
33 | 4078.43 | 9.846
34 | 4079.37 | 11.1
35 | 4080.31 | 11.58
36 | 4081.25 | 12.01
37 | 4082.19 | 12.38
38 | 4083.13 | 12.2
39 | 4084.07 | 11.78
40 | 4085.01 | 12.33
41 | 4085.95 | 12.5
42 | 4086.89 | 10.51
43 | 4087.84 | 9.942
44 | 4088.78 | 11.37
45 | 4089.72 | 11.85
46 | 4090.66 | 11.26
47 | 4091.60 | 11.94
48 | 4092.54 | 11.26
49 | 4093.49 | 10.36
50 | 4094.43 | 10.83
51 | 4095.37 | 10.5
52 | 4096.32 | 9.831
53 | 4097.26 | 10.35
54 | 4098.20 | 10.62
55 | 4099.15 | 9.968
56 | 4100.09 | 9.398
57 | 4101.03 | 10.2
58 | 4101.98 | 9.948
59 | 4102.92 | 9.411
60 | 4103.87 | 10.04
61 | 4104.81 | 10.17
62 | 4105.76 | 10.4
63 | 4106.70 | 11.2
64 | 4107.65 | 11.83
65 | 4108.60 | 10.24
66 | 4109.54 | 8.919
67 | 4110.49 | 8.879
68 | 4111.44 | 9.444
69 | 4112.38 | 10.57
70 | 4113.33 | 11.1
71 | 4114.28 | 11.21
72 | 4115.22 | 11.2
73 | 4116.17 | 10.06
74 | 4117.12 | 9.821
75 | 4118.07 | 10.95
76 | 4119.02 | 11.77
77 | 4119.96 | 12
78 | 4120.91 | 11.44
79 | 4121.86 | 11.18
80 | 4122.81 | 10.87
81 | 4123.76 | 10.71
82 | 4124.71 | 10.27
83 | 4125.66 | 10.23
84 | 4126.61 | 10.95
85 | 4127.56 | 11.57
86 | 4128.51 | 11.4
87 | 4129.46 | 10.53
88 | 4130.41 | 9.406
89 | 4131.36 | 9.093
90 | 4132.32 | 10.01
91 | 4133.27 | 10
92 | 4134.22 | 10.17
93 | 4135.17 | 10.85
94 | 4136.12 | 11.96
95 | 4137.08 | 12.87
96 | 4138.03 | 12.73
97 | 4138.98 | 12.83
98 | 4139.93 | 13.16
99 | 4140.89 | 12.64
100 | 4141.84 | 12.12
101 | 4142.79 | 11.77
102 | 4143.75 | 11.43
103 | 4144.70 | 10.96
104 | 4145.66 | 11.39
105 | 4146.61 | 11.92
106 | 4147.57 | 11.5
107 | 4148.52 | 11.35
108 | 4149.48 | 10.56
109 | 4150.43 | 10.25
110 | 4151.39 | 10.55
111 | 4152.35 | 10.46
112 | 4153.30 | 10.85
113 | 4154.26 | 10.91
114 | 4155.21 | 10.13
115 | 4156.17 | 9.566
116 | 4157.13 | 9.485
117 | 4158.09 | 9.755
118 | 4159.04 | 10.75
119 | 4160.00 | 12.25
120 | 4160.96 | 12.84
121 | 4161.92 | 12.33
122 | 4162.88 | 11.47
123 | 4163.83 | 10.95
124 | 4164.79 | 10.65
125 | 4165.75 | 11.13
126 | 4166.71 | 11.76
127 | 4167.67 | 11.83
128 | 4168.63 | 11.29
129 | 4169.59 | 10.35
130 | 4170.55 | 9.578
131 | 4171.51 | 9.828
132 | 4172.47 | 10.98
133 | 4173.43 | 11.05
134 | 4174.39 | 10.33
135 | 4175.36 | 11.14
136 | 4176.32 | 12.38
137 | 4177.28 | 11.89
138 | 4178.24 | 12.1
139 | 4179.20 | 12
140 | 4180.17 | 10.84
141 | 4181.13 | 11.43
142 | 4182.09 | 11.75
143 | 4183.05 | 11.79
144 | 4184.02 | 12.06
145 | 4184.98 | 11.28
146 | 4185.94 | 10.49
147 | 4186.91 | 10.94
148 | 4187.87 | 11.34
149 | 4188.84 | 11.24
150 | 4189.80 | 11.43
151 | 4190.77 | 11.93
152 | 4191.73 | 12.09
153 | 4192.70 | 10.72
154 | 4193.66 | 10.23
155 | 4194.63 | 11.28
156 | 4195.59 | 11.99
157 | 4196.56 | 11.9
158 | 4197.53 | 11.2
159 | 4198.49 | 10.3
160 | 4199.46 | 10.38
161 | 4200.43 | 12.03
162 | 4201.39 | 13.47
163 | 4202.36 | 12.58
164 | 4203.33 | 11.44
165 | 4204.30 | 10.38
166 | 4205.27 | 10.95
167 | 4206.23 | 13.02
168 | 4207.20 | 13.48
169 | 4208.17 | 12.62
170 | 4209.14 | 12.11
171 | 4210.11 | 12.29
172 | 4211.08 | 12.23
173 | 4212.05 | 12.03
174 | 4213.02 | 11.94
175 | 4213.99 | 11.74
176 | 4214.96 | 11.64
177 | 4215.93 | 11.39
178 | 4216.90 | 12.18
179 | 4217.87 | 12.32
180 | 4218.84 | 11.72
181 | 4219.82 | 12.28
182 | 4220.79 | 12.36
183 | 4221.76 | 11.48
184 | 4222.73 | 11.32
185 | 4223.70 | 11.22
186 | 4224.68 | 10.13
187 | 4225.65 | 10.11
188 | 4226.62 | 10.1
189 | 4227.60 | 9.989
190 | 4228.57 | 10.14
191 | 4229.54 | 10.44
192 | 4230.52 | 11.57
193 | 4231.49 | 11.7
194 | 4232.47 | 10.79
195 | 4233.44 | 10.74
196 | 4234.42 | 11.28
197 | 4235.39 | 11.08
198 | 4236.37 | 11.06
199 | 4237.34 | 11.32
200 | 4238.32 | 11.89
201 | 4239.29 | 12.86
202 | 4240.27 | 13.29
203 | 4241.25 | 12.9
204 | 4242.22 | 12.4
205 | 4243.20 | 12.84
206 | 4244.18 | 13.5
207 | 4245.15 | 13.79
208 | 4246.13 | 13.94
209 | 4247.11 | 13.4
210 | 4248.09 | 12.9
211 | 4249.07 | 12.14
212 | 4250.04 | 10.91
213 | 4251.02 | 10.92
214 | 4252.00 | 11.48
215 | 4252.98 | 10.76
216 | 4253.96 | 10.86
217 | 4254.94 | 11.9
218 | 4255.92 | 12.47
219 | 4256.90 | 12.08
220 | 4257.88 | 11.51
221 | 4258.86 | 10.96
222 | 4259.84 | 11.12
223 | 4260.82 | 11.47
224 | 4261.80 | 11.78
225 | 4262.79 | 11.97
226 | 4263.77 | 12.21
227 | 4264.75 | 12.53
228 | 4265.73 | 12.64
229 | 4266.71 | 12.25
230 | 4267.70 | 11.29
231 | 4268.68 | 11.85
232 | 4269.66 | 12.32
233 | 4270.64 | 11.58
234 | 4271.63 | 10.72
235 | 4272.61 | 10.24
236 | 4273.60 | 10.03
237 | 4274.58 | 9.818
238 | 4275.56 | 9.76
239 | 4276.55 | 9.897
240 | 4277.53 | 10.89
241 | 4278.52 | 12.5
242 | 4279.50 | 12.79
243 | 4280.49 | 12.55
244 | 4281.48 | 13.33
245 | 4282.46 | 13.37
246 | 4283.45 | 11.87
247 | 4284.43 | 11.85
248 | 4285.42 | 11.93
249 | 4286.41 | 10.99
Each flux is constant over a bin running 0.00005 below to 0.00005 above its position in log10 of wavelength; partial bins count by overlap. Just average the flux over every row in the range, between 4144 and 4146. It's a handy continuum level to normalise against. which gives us 11.2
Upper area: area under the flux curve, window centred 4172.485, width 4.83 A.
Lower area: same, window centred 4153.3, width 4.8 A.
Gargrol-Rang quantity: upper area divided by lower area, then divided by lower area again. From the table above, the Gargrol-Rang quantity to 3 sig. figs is 0.0194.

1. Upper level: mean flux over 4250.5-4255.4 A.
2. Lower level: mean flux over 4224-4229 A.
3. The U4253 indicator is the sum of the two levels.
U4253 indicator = 21.3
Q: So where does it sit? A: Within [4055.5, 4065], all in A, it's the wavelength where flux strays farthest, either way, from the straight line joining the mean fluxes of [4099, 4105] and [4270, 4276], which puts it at 4057.83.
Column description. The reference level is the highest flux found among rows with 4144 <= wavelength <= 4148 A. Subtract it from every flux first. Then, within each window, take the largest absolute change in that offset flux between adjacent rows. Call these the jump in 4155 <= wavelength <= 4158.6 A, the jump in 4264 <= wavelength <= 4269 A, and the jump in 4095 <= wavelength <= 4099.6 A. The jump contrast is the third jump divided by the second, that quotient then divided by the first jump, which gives 1.2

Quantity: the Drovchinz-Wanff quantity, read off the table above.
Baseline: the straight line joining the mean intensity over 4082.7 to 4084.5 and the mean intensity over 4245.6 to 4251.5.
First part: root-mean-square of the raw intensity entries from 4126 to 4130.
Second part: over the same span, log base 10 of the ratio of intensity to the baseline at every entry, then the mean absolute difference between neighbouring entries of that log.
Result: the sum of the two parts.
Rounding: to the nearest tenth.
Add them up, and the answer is 11.1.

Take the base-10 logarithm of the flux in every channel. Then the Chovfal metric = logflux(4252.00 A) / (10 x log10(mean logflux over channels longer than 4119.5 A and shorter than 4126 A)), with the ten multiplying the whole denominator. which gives 6.4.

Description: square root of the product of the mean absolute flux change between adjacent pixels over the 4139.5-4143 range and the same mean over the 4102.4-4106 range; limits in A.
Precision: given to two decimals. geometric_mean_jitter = 0.39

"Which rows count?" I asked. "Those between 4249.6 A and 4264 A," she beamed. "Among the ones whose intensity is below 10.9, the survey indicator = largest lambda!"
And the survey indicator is 4253.96 A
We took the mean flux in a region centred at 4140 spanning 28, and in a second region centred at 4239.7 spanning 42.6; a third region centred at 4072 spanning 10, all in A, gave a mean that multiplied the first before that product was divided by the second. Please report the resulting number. 10.9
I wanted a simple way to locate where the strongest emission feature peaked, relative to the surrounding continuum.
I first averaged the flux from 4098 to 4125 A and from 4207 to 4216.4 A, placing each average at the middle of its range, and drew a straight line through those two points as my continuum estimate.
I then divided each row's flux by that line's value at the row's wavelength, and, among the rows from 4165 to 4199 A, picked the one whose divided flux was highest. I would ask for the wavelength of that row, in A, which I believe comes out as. 4176.32 A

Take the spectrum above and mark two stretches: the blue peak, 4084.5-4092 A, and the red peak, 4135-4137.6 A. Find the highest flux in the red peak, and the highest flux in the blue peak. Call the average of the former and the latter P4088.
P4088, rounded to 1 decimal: 12.7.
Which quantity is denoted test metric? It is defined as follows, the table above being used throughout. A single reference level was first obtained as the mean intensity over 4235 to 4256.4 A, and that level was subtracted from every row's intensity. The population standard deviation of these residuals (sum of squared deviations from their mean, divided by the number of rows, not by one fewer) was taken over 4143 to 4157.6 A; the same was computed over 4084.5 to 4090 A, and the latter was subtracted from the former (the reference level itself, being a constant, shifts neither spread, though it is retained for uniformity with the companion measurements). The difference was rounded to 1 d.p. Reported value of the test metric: -0.2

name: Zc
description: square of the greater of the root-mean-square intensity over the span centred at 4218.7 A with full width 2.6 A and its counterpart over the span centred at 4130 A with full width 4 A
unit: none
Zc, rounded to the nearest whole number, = 147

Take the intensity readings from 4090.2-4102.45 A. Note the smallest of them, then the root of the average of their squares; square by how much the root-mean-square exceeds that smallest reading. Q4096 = 1.3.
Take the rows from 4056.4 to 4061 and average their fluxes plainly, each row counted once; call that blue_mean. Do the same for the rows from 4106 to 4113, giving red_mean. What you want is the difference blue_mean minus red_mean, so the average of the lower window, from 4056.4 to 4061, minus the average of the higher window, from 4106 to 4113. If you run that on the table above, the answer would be 1.8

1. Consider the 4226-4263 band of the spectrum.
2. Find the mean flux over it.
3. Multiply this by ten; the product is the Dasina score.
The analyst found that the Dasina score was 117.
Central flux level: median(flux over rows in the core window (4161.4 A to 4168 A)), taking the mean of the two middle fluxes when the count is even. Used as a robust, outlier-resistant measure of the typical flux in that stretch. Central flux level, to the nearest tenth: 11.5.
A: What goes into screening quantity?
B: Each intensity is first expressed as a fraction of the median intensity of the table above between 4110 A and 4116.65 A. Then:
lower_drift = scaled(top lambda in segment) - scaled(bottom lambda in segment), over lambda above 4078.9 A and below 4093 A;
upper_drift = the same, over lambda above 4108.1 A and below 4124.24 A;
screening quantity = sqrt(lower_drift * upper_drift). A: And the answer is 0.026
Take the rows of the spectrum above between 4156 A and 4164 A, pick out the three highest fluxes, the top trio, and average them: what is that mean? 12.5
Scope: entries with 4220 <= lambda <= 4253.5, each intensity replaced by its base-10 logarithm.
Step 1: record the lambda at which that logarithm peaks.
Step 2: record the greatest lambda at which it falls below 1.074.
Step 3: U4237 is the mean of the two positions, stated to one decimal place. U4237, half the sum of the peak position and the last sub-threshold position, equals 4249.6 A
